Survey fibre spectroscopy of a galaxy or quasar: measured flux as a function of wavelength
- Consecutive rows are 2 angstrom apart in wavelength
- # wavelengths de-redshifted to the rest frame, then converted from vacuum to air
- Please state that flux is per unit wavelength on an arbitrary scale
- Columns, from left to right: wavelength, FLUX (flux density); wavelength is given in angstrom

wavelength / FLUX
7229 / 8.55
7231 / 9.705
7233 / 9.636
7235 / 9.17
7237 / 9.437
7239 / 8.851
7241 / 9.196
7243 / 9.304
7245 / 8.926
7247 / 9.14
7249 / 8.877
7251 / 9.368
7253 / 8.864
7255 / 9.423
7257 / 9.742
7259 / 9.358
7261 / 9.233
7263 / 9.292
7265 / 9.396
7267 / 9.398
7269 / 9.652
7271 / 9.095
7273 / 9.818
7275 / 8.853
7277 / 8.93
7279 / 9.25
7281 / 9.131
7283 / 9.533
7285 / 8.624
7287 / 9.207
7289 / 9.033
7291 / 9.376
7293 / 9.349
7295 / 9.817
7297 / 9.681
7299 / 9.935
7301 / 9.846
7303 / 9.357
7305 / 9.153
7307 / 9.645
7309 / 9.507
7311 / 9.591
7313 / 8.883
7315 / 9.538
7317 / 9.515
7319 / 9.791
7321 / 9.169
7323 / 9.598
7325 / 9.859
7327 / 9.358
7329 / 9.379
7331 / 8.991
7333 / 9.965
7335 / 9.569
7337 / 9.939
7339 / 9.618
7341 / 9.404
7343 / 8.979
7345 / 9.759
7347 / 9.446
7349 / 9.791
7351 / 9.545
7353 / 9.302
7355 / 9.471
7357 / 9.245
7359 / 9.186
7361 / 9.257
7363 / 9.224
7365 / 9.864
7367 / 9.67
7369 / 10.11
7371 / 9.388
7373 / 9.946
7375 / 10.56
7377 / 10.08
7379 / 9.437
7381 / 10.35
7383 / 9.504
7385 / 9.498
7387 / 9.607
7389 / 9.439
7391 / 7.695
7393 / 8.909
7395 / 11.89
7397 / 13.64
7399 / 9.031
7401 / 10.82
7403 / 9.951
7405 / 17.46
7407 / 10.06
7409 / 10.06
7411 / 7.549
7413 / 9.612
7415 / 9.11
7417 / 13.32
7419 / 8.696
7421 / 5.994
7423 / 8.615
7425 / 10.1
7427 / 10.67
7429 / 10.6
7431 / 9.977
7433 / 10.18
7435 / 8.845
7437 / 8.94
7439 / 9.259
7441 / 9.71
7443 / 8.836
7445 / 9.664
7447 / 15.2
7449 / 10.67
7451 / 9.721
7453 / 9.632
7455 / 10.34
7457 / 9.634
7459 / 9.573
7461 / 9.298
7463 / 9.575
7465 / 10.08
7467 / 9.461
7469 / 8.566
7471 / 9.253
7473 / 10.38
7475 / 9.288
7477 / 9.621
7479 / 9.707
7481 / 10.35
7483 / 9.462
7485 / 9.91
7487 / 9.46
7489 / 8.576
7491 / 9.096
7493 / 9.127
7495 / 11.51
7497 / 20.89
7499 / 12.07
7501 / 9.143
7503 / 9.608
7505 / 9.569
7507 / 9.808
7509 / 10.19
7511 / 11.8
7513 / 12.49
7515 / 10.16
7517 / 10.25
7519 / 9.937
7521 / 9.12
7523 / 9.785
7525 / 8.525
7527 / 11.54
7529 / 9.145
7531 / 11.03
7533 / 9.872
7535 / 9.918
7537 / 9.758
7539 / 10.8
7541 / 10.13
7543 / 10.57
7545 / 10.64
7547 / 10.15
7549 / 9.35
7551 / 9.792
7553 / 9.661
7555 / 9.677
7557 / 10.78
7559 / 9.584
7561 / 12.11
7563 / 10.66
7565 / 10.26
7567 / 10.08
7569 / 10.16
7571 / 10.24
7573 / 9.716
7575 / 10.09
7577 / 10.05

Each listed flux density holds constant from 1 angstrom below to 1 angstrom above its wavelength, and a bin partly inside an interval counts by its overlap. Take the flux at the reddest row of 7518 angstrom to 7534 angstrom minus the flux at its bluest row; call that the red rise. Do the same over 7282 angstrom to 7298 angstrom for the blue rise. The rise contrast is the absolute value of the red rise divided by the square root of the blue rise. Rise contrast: 0.17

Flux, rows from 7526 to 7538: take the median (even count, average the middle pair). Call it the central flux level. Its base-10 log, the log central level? 0.995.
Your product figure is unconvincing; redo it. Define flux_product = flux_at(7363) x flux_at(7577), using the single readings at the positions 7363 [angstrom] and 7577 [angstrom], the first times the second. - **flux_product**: 93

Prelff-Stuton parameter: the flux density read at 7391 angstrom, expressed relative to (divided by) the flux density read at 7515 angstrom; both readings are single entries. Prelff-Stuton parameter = 0.76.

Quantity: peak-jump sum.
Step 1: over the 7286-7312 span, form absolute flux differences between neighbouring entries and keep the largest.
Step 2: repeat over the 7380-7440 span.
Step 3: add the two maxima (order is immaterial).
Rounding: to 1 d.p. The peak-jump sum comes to 8.0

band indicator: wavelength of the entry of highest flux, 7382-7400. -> 7397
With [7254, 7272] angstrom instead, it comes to 7257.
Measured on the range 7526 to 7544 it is 7527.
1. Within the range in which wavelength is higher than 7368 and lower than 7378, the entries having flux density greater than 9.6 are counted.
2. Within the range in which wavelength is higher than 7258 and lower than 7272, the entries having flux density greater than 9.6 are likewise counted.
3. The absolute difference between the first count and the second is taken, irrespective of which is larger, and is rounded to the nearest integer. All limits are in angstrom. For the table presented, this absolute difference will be 3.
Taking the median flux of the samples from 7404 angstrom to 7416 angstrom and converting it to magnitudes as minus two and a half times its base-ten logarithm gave -2.48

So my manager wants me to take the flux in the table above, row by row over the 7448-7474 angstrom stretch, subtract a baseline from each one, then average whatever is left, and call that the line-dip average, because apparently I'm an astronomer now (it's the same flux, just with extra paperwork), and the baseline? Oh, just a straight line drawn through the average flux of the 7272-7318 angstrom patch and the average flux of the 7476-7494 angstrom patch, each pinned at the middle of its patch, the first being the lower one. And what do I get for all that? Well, 0.24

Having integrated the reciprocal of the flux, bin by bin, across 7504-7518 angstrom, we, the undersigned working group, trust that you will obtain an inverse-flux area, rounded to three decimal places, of 1.331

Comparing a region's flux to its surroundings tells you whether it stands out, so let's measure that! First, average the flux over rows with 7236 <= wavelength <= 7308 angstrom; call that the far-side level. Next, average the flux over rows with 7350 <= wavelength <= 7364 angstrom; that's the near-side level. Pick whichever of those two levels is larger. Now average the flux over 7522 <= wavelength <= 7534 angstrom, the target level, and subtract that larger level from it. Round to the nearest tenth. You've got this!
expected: 0.7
